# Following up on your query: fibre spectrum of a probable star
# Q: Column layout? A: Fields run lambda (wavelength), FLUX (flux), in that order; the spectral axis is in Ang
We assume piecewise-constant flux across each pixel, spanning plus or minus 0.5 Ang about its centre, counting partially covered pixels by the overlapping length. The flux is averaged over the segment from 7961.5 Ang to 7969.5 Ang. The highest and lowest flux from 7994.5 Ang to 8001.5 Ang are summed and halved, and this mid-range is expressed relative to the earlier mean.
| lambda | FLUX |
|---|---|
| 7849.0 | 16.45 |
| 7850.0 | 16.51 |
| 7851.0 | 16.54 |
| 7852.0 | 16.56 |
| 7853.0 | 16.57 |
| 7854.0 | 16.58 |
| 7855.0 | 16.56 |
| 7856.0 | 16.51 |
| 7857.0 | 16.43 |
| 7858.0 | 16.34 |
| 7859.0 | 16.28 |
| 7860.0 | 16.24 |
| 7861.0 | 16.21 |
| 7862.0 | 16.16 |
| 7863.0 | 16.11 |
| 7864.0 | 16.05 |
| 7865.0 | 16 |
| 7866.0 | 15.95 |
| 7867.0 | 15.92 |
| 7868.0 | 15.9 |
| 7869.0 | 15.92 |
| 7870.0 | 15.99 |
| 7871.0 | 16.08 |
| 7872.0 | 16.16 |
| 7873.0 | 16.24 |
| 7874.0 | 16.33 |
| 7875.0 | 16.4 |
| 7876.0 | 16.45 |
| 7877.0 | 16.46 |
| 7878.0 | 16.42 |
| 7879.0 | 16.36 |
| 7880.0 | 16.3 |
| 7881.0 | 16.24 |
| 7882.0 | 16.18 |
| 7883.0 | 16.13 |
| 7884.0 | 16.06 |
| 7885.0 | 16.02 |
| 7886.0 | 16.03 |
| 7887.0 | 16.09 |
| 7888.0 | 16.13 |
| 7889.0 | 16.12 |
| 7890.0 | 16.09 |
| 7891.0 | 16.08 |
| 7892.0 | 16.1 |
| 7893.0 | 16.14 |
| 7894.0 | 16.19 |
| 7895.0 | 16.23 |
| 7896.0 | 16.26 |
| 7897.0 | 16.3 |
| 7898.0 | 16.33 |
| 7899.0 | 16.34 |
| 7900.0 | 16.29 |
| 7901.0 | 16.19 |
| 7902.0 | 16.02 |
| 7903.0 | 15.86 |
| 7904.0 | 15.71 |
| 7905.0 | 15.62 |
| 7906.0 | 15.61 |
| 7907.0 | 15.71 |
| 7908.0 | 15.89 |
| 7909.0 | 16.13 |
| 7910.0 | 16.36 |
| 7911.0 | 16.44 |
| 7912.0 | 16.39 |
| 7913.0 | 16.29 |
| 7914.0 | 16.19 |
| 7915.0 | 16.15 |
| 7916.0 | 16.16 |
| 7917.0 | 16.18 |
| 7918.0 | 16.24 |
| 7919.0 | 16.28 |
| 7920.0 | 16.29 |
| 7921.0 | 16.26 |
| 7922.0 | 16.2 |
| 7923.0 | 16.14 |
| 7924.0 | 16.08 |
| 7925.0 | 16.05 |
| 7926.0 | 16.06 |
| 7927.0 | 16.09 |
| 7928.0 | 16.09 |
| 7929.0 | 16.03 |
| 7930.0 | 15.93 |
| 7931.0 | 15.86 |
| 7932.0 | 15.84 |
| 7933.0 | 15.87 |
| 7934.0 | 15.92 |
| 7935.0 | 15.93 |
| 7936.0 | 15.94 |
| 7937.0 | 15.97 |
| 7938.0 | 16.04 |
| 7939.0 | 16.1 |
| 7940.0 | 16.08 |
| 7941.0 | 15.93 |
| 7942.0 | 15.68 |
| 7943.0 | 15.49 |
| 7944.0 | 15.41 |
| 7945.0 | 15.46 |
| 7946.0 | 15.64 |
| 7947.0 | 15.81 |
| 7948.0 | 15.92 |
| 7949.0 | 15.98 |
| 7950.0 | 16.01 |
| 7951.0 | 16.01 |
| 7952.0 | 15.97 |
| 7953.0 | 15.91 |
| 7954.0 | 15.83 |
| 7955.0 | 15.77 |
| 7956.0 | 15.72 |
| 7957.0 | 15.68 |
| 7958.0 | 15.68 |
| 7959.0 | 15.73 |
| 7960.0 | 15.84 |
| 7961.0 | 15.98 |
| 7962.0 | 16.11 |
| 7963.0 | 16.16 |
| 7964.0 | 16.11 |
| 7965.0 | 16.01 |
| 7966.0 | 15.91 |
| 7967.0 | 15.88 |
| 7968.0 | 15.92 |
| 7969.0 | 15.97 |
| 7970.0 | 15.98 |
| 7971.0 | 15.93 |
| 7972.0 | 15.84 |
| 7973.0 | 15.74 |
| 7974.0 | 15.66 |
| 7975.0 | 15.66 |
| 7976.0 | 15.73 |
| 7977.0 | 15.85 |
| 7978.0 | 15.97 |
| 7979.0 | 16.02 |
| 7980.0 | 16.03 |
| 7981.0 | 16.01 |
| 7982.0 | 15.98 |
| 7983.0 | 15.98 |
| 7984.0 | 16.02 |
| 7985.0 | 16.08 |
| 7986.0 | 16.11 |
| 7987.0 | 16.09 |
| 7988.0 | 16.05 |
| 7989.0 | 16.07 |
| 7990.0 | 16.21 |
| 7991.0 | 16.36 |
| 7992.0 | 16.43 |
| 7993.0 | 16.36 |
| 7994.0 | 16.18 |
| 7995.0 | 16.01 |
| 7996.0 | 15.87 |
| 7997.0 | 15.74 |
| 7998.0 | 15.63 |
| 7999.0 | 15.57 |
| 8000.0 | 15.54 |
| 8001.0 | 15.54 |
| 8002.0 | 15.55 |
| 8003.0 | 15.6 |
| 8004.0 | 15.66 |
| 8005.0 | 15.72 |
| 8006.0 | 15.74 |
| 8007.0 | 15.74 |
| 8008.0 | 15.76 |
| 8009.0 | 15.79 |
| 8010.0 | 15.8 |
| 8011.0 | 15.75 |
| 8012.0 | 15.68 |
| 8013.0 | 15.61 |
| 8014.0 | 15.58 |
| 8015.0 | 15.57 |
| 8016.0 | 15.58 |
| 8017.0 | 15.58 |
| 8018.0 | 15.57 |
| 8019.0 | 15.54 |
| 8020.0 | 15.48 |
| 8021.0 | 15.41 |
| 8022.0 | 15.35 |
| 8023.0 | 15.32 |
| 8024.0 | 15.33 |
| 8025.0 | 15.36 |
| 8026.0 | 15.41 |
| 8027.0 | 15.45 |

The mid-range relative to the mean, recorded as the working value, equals 0.99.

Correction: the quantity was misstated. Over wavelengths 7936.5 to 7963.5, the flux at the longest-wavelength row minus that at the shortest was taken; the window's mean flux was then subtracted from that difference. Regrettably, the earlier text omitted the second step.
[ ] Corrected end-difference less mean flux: -15.7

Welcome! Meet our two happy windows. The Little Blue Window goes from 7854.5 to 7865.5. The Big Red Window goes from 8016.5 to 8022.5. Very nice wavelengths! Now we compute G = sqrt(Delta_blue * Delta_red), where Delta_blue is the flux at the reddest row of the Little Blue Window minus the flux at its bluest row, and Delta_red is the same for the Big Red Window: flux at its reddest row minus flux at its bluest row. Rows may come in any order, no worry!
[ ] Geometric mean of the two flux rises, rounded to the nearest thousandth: 0.359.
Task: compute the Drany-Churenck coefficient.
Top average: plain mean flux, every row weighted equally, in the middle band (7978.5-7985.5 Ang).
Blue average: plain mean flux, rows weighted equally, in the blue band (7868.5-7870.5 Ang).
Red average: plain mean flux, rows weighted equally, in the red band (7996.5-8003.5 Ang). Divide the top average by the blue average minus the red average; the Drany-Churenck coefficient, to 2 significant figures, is 45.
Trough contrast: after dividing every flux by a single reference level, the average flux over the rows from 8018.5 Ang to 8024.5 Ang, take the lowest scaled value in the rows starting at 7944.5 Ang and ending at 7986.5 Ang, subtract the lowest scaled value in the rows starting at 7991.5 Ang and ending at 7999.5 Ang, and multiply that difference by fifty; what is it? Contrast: -0.4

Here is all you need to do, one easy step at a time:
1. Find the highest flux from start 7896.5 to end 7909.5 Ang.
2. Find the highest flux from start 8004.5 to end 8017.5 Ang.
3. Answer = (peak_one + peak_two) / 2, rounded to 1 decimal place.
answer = 16.1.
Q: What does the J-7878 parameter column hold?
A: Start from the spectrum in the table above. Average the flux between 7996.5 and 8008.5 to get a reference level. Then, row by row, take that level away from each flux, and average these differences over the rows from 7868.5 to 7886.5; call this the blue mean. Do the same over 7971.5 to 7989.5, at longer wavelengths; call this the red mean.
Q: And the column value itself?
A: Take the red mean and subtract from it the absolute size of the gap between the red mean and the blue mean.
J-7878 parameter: 0.0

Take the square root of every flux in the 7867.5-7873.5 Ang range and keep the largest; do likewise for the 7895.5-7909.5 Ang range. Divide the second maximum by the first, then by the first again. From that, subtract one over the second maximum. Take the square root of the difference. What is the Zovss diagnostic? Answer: 0.039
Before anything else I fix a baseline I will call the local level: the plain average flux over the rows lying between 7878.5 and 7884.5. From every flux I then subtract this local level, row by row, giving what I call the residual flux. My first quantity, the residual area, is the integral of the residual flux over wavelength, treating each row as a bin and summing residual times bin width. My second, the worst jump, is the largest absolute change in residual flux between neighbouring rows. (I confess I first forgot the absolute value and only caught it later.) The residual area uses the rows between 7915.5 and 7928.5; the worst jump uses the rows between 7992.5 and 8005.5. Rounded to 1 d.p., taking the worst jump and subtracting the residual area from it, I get 0.8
